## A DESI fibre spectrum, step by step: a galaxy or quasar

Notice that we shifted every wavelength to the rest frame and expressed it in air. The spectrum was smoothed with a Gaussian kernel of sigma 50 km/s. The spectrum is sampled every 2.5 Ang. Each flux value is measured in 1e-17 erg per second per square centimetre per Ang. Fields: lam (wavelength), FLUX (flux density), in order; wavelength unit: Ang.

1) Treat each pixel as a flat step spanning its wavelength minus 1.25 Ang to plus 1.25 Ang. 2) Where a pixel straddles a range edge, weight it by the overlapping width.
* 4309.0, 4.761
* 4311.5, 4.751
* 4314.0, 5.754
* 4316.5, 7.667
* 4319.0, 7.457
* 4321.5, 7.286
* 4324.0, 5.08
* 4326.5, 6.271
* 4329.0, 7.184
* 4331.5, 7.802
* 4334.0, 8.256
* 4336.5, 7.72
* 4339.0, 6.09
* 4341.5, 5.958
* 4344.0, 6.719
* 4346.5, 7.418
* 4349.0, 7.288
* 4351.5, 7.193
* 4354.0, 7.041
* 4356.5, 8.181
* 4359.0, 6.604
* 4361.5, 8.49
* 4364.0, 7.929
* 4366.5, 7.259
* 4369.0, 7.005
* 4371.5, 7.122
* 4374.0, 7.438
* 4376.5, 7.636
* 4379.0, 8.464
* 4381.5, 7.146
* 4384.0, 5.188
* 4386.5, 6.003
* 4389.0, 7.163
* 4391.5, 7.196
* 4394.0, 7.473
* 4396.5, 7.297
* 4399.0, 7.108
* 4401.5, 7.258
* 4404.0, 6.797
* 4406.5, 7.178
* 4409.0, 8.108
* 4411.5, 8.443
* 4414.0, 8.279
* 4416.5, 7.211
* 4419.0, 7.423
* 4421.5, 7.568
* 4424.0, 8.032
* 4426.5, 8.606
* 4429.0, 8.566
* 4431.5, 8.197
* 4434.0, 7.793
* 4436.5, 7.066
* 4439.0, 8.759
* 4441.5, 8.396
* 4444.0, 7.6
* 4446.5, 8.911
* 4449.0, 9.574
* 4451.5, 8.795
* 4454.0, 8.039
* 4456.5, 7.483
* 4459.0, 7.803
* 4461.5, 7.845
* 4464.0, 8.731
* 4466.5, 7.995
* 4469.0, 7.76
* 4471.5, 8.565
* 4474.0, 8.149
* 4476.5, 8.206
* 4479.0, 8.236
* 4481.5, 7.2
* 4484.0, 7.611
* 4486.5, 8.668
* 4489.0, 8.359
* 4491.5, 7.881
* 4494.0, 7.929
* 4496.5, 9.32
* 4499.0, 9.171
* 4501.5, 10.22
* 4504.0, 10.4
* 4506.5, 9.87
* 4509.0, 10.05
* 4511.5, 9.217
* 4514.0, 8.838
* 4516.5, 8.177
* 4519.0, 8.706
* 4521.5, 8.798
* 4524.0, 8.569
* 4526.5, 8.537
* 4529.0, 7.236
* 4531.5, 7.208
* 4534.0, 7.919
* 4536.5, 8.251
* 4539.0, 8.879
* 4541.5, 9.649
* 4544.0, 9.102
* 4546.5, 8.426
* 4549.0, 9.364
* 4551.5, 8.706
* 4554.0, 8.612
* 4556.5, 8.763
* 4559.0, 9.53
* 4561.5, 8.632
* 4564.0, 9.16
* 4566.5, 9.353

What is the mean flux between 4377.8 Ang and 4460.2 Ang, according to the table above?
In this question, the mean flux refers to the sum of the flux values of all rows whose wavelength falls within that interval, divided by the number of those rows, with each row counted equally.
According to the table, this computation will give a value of 7.7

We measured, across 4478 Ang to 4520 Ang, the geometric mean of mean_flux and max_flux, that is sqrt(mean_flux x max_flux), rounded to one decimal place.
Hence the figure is 9.6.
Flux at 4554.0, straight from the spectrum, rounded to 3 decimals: 8.612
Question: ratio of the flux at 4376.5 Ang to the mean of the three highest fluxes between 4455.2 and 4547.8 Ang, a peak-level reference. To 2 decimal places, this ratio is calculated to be 0.75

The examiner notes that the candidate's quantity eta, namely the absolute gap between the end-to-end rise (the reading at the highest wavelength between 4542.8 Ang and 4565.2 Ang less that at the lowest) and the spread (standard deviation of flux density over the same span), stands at 0.3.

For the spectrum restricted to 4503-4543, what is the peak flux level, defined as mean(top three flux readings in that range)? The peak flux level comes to 10.1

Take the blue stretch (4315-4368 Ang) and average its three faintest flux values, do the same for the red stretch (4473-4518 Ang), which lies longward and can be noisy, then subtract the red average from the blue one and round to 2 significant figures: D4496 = -1.9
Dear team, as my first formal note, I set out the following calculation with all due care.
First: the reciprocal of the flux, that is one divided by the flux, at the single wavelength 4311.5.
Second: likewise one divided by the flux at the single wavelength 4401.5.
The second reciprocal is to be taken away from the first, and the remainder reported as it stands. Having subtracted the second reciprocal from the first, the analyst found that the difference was 0.07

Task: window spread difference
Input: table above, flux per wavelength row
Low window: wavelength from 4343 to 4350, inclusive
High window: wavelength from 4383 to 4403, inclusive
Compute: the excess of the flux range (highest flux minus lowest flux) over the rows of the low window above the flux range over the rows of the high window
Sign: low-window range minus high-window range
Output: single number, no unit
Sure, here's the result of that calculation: -1.6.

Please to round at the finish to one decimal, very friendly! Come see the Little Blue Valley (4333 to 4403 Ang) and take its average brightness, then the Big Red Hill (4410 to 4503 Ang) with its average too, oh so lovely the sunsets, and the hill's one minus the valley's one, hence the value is 1.0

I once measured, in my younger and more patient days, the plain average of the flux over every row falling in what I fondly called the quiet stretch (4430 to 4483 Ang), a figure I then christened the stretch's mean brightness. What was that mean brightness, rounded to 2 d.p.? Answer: 8.15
